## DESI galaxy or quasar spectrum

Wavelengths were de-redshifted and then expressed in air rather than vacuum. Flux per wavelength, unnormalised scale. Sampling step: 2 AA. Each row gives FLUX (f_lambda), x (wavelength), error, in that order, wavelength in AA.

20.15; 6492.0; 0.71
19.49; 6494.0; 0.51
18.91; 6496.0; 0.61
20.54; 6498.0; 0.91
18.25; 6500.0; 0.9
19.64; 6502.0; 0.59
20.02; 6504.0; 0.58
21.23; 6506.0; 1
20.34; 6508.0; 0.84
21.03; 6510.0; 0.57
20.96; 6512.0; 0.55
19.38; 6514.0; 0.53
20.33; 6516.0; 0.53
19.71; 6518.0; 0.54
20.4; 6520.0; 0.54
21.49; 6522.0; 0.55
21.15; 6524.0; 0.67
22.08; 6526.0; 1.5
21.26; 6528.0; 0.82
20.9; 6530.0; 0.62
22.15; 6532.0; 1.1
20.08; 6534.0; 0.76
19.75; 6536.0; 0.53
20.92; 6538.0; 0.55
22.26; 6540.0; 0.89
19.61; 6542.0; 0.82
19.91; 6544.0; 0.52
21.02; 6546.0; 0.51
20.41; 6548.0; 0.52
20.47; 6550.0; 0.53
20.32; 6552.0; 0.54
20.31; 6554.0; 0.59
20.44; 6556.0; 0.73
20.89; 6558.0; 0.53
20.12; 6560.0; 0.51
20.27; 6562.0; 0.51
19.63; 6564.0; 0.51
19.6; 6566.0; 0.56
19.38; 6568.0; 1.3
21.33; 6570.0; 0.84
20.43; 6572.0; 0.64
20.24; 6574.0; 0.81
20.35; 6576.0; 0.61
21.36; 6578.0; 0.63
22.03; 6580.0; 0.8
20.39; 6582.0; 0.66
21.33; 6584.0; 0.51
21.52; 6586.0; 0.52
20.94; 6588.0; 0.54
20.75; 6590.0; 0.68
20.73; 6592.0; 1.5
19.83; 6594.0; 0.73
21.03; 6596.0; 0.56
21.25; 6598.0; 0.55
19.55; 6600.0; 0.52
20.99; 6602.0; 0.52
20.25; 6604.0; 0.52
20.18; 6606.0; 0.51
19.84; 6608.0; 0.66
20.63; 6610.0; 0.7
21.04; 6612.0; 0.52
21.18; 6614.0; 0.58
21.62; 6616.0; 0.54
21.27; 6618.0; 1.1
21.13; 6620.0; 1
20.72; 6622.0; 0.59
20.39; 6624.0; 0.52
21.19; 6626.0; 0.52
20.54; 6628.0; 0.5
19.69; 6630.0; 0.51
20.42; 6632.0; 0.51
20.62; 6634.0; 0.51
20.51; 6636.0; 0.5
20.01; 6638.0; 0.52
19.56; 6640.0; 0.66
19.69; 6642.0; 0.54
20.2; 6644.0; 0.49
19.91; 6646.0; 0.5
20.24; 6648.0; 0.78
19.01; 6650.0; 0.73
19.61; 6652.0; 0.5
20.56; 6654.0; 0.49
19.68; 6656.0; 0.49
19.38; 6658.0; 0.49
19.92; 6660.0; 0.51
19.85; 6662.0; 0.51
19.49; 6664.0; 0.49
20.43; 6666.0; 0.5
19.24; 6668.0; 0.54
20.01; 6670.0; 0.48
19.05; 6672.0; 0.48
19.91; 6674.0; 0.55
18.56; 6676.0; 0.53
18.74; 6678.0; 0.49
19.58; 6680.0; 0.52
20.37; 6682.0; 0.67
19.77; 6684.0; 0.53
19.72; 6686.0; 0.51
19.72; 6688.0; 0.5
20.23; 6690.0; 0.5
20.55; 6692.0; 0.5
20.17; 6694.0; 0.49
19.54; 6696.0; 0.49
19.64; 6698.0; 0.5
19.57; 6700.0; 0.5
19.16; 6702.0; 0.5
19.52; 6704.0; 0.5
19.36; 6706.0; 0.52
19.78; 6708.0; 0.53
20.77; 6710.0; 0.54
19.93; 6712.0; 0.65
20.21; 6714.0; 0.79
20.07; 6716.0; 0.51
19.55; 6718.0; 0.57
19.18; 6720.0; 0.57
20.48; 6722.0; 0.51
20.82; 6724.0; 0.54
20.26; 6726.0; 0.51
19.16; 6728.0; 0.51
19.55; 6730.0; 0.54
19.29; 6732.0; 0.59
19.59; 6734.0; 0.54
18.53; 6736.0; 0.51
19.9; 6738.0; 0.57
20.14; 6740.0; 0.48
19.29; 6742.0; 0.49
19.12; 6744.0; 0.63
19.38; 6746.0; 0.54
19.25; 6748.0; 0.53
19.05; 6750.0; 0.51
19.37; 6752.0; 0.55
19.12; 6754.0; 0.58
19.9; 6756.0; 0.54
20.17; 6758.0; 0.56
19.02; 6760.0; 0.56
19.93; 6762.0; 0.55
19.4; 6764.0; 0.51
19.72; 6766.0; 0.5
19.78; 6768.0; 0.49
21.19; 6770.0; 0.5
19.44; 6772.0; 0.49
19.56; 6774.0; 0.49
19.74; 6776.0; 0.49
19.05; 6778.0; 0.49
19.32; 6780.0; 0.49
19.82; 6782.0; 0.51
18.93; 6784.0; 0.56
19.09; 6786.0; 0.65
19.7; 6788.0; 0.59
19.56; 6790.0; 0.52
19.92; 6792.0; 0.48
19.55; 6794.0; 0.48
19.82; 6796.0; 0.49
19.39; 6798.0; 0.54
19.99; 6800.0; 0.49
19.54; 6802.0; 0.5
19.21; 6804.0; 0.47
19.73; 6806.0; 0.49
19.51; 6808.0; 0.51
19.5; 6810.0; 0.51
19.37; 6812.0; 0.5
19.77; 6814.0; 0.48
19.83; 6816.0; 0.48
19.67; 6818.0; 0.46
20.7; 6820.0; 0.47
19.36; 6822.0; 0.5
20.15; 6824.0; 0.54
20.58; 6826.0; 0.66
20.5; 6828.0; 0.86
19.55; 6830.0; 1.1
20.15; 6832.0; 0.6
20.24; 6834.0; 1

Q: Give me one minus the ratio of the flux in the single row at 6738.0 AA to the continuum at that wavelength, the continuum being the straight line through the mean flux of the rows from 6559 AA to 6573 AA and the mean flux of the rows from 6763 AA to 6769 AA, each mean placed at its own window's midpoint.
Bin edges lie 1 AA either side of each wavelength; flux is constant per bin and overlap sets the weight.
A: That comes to -0.01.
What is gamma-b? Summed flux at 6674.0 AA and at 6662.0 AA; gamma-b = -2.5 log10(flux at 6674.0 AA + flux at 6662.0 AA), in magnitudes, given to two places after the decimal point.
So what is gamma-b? -4.00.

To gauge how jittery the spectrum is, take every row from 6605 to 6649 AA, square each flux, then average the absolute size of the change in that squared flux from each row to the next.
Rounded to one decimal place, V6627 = 17.3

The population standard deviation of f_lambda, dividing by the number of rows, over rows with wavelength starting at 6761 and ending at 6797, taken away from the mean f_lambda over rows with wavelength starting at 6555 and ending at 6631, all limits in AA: 20.2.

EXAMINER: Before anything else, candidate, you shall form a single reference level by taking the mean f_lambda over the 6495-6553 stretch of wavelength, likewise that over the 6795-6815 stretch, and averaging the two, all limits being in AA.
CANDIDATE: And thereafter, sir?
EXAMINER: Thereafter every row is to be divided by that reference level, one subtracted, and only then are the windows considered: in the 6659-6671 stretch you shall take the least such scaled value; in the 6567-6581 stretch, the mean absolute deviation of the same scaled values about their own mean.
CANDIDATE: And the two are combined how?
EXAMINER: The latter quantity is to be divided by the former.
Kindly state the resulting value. -0.90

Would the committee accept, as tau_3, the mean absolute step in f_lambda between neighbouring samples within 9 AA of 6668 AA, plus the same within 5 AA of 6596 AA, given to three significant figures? 1.82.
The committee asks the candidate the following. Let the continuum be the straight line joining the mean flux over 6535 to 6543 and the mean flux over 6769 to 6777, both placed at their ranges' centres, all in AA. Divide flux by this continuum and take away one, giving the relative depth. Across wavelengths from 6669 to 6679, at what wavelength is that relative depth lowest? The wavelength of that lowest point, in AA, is 6676.0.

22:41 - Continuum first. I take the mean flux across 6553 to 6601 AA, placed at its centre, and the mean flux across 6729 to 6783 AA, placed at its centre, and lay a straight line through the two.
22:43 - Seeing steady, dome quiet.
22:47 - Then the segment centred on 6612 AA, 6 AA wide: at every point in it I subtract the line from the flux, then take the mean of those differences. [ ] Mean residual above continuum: 0.6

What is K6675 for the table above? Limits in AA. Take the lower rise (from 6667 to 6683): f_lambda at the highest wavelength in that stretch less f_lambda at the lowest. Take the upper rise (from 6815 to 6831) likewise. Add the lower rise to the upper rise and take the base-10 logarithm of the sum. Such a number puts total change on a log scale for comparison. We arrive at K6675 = -0.07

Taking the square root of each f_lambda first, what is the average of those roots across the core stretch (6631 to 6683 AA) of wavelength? 4.448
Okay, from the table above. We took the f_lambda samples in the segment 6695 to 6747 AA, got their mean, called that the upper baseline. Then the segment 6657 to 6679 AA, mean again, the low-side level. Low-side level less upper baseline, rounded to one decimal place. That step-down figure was -0.2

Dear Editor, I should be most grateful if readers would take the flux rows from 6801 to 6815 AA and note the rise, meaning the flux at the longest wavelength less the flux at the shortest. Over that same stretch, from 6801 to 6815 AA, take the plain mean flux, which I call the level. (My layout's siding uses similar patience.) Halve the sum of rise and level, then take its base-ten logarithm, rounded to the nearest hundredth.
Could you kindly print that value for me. 0.99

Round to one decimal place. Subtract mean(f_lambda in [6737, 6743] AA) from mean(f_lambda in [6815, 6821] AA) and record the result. 0.3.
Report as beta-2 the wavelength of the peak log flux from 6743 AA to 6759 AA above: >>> 6758.0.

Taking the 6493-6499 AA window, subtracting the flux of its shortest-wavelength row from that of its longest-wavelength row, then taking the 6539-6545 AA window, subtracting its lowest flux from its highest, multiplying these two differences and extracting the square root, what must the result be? 1.7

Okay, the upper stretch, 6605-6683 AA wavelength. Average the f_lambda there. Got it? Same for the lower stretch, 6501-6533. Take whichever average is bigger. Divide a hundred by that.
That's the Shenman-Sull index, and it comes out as 4.82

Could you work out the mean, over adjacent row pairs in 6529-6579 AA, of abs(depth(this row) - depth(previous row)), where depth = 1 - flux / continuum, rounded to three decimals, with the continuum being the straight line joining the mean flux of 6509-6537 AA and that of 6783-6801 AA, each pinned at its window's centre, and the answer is 0.036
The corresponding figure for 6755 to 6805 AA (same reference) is 0.027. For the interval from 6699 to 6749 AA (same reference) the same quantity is 0.027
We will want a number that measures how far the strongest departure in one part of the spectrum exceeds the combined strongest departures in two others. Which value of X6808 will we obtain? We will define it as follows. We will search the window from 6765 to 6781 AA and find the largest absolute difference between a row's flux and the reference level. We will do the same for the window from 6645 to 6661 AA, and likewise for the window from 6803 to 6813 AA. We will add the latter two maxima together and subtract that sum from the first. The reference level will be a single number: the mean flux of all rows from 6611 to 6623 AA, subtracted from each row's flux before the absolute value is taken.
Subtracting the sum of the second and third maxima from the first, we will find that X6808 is -1.99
